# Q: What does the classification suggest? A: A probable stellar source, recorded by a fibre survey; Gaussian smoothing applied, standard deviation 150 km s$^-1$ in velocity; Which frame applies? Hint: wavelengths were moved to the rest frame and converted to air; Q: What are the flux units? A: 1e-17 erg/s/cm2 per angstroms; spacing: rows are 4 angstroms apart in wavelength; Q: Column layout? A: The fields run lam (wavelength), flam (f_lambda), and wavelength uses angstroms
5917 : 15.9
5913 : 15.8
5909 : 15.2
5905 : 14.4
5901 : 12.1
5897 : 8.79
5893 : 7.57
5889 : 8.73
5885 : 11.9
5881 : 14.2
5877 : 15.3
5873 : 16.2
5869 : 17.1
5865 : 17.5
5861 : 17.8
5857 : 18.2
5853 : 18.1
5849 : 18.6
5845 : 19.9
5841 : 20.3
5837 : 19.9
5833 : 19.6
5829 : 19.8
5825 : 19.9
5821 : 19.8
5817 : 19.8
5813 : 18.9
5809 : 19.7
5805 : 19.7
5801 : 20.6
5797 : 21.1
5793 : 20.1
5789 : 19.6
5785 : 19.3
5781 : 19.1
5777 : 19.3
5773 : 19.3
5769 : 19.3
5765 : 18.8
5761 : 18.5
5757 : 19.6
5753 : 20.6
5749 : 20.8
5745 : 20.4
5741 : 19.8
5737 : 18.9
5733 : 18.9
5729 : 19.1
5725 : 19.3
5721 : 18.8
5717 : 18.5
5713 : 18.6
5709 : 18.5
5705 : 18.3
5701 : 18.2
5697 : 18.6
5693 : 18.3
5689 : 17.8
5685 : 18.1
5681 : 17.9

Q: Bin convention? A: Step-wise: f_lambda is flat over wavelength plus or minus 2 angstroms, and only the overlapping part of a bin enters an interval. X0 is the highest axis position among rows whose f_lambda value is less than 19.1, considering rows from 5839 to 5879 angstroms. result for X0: 5877 angstroms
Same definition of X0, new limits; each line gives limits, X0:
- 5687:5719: 5717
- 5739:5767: 5765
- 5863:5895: 5893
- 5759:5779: 5765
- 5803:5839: 5813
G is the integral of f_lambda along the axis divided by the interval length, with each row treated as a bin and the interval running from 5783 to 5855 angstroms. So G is 19.7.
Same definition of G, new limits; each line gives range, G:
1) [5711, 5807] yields 19.5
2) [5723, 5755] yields 19.7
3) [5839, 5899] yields 15.3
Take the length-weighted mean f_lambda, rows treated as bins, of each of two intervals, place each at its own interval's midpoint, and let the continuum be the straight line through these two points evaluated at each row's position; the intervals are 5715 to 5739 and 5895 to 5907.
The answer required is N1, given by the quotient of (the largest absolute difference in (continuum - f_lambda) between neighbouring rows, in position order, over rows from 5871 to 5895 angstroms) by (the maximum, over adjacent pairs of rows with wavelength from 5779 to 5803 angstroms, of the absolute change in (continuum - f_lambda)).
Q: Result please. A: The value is 2.6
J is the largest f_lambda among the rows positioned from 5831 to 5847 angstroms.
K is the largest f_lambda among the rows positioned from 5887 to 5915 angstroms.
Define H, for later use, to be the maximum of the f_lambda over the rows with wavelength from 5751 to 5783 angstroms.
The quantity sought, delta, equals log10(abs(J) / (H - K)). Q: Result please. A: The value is 0.63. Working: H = 20.6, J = 20.3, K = 15.8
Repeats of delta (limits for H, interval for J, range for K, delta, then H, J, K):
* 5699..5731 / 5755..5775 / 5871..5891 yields 0.80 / 19.3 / 19.6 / 16.2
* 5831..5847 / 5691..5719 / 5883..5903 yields 0.36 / 20.3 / 18.6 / 12.1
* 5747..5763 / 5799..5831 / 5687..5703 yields 0.97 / 20.8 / 20.6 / 18.6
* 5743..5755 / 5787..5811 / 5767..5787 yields 1.15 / 20.8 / 21.1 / 19.3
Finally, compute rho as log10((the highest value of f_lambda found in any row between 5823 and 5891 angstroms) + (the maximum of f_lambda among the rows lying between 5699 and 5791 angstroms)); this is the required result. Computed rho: 1.61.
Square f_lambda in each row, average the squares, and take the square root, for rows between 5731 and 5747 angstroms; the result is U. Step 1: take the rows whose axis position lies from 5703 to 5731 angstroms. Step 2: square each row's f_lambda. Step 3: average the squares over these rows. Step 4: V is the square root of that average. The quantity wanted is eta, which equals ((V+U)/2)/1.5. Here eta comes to 12.7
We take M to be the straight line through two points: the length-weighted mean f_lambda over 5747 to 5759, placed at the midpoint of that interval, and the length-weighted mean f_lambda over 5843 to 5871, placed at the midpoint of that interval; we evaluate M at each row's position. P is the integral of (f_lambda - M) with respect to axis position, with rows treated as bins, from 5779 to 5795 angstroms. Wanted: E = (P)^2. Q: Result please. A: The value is 3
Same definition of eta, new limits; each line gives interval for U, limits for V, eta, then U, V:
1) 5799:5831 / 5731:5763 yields 13.2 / 19.8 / 19.7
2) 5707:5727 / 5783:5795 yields 12.8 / 18.7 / 19.7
